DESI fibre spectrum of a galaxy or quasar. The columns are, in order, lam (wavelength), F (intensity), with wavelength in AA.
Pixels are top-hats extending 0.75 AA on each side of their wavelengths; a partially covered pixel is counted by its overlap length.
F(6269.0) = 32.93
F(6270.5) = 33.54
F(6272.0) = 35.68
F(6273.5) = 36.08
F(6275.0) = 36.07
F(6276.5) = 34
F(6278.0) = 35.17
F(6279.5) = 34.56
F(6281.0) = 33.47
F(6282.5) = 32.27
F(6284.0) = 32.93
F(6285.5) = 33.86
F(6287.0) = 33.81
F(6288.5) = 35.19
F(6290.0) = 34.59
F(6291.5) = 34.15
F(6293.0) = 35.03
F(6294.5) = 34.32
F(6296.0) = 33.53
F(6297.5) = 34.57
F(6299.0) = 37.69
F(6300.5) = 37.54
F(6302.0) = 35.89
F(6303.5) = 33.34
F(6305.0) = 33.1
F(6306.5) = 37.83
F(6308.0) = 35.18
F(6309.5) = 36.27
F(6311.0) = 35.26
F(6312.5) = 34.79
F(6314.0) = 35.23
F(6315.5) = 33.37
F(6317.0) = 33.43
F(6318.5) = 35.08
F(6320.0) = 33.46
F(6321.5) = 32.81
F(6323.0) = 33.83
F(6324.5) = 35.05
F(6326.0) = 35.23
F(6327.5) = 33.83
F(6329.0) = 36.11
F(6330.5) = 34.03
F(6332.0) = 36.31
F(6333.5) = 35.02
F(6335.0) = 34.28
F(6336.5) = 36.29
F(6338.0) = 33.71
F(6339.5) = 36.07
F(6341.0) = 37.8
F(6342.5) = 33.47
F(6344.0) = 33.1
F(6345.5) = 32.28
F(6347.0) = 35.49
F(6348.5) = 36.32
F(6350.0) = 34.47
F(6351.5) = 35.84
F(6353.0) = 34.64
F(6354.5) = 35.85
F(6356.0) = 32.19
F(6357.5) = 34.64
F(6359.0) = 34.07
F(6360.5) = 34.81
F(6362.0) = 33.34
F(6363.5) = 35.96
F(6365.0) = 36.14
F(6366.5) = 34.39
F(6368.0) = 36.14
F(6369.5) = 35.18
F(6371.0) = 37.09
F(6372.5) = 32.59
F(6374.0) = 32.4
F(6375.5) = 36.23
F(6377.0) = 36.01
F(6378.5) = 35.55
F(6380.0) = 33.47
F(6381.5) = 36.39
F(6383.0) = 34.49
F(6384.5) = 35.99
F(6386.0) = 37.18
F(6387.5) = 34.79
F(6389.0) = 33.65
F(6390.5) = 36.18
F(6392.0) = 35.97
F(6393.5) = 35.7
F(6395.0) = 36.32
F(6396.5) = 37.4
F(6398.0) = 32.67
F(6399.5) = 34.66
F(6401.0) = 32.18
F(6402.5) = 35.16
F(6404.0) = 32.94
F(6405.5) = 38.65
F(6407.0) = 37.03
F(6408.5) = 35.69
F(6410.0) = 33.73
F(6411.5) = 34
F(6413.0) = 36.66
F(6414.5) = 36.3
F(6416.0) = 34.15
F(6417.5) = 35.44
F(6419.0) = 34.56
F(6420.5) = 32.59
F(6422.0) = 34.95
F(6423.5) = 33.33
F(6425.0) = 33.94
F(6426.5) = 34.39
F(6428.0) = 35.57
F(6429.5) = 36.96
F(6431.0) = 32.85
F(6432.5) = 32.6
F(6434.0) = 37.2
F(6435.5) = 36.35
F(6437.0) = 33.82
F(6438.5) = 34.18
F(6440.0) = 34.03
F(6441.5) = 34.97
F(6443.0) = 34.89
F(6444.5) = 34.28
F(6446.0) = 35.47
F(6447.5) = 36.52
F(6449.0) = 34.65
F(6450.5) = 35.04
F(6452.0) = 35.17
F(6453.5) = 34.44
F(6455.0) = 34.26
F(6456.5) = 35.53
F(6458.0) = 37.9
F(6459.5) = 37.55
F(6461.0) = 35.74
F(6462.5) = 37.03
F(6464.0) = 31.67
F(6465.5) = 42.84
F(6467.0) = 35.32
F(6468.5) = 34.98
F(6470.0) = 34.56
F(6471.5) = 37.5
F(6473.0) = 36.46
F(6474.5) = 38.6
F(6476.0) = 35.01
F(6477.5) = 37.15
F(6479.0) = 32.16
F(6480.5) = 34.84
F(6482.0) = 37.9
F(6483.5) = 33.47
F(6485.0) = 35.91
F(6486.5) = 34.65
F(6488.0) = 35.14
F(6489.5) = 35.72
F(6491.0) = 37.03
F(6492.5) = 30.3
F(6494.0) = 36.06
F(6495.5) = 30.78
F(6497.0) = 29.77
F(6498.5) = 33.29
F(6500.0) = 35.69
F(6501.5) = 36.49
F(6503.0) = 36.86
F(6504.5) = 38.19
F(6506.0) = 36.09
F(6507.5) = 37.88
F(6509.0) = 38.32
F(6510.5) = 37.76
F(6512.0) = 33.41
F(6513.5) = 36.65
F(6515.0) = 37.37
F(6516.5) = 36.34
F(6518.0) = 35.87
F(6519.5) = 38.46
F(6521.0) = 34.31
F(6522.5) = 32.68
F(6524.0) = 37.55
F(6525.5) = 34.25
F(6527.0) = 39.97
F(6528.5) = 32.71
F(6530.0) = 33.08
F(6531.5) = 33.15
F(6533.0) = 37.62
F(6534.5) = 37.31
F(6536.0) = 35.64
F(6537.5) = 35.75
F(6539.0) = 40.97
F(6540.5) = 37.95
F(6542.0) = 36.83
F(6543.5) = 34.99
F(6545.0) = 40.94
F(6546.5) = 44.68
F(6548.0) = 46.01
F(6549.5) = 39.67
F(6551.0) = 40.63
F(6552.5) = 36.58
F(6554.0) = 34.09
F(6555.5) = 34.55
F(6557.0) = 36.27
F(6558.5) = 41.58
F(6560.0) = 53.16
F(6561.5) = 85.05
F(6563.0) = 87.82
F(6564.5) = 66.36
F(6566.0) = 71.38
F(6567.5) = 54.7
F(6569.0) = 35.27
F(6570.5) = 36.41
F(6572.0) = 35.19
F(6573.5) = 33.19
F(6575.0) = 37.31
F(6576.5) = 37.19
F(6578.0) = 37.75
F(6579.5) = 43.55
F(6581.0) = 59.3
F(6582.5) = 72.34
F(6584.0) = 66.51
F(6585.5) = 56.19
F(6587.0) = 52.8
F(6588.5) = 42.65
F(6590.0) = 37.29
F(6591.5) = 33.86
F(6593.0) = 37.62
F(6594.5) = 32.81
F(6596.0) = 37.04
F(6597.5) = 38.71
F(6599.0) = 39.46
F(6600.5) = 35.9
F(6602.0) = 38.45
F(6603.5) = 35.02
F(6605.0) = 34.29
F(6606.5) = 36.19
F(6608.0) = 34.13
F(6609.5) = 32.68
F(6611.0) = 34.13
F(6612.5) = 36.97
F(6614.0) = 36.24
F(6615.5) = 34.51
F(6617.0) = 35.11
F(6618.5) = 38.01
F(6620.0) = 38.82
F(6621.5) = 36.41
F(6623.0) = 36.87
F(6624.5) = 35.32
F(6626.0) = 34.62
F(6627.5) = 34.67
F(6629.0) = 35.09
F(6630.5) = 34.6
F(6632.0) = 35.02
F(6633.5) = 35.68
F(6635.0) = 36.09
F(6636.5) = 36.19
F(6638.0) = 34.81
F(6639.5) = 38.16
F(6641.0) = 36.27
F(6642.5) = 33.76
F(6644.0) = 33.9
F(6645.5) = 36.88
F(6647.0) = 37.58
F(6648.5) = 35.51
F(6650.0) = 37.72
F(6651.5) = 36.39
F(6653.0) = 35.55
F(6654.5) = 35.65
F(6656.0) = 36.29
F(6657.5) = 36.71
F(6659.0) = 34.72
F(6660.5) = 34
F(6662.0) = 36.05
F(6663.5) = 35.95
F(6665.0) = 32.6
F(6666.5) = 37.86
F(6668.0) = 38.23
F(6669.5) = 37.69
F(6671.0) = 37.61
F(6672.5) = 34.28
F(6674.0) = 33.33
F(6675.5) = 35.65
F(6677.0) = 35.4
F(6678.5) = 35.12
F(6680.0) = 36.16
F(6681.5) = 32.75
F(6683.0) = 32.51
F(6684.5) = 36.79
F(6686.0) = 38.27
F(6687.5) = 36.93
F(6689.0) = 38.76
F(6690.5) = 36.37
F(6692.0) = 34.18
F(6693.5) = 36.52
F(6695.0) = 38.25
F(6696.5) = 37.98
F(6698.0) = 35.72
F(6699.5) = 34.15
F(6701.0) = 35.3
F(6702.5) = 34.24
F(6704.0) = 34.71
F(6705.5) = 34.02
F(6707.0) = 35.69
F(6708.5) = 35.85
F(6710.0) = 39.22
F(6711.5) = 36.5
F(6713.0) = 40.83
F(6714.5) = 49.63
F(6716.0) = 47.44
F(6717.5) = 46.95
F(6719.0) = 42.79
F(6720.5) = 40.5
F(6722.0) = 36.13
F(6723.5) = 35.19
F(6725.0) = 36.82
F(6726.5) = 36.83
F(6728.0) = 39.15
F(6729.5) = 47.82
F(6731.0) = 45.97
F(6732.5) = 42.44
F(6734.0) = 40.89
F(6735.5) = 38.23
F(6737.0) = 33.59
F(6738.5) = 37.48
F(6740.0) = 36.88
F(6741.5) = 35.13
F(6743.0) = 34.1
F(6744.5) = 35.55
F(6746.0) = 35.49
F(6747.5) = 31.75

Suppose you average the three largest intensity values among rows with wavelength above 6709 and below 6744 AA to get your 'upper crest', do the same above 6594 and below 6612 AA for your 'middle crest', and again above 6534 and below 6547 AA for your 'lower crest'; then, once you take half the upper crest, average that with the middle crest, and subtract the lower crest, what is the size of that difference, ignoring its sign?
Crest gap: 11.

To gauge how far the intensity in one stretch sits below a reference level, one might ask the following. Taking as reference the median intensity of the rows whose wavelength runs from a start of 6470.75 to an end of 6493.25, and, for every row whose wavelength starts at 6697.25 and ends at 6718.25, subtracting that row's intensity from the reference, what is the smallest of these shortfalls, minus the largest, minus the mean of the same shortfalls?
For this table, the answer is -13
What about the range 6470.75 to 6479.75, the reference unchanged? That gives -6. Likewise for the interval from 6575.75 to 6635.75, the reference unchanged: -36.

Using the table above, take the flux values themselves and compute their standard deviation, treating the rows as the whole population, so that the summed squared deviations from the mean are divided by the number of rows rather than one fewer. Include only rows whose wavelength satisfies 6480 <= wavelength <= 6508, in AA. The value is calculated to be 2.4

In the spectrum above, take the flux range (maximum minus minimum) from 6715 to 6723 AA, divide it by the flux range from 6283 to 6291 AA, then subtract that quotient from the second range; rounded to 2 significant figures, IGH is -2.7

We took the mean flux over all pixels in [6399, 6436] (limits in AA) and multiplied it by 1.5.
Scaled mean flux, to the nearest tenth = 52.3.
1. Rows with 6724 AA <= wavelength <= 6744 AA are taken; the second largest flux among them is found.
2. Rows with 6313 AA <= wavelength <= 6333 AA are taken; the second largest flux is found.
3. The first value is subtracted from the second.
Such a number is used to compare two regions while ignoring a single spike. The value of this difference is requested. -10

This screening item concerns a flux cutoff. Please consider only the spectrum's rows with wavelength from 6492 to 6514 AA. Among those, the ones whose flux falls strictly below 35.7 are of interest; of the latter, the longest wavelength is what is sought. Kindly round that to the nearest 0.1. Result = 6512.0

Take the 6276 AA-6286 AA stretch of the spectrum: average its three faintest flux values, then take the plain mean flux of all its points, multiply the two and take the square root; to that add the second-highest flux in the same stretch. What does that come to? 67.9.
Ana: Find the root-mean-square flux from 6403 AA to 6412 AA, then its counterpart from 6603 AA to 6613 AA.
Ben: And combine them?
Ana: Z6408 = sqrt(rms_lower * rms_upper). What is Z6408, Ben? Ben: 35.1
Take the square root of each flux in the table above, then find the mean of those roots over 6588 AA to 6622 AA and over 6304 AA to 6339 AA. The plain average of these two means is 5.96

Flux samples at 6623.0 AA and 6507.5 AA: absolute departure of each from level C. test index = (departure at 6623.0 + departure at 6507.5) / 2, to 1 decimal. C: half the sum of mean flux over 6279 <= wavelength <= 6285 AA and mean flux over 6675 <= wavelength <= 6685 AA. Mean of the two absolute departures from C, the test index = 3.3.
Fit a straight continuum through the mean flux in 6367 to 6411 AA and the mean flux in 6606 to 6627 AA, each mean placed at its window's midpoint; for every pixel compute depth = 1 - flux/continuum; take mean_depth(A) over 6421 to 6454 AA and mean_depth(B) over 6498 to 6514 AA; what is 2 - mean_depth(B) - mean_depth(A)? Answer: 2.01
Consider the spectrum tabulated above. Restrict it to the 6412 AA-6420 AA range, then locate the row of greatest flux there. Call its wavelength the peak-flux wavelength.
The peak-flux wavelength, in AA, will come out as 6413.0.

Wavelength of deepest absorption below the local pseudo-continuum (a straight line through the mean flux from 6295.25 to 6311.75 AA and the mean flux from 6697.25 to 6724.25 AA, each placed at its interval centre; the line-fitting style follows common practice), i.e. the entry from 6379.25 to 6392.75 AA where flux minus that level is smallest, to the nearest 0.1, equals 6380.0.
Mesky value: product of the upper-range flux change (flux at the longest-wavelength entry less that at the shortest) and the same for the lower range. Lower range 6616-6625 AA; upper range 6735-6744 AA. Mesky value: -1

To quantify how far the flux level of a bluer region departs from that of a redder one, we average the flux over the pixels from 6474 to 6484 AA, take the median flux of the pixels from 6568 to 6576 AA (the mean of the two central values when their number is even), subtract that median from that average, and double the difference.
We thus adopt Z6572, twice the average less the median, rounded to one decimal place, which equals 0.6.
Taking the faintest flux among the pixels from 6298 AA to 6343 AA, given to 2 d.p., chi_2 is 32.81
